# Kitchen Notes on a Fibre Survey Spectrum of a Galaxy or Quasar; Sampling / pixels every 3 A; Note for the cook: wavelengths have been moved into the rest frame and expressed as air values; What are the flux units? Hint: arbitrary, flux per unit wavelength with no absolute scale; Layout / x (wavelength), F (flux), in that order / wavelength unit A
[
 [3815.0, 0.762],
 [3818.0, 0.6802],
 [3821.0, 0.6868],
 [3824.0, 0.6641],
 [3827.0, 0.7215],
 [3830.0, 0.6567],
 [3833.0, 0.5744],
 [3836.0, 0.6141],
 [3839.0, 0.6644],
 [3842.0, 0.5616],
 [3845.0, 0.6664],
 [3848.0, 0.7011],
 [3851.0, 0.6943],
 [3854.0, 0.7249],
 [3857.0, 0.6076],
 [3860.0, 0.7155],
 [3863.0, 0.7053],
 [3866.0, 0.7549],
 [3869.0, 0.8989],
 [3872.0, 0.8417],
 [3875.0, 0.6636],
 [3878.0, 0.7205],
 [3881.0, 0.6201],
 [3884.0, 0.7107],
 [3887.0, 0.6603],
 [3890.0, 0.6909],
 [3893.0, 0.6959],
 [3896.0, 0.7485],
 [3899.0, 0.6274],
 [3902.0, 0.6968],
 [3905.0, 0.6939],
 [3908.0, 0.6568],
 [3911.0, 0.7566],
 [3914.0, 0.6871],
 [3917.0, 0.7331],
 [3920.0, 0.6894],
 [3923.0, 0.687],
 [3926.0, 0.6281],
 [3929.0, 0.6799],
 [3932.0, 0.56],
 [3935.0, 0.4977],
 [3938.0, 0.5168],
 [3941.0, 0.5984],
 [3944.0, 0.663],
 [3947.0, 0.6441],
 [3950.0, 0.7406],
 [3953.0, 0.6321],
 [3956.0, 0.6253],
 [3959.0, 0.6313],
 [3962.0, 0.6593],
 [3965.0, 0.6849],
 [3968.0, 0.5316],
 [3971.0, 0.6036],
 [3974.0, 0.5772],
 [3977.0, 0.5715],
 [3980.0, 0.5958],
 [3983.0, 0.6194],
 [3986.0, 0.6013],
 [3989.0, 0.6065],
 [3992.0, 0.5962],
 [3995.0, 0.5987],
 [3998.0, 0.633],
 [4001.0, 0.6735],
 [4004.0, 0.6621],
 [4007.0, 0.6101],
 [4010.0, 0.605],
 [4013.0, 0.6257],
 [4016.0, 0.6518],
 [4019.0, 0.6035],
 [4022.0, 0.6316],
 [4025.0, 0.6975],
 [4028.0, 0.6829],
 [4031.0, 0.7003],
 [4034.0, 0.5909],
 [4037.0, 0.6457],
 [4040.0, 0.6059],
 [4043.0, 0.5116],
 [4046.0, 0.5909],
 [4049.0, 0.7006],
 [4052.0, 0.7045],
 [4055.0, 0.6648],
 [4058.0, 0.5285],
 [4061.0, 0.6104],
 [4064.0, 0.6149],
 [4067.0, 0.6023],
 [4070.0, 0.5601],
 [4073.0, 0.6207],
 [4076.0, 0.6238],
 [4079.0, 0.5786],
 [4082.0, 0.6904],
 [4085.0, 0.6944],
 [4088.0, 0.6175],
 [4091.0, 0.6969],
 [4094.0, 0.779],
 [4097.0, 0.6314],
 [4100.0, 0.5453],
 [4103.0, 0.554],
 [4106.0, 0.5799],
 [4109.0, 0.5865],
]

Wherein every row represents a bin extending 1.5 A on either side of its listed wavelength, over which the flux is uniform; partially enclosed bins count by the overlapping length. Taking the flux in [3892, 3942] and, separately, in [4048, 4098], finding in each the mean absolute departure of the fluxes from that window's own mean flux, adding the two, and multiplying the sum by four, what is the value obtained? 0.44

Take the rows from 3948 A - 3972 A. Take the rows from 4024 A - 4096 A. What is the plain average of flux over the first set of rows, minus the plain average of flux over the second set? 0.00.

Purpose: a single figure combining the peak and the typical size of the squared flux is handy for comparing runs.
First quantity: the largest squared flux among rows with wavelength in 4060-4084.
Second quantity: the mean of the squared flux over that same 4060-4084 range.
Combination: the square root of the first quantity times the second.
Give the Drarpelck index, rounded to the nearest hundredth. 0.42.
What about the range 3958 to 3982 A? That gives 0.42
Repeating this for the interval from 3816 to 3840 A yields 0.48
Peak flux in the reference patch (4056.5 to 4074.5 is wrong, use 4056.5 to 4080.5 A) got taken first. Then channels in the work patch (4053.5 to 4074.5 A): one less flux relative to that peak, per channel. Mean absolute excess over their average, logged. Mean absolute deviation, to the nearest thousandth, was 0.051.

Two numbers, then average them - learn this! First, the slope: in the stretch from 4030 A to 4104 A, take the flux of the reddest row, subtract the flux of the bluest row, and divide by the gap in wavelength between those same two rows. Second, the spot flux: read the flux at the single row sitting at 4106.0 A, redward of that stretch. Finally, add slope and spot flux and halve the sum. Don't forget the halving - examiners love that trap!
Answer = 0.289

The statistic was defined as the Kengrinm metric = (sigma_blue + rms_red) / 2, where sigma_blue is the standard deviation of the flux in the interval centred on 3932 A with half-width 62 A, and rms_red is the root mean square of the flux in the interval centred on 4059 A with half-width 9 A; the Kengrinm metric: 0.346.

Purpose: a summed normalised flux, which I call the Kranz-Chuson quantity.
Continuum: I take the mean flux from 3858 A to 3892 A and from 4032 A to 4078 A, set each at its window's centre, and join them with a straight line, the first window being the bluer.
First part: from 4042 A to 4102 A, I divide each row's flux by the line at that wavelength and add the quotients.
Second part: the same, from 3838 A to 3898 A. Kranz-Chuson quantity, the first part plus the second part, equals 40.2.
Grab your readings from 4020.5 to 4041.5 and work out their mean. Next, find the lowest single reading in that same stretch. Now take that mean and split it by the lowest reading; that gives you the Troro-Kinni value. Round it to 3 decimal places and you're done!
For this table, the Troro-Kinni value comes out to 1.101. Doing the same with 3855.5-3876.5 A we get 1.220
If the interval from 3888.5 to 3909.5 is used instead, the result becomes 1.095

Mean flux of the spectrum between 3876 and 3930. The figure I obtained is 0.688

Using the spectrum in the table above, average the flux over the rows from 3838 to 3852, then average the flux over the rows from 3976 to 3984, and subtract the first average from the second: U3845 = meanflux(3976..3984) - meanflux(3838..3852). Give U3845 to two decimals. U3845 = -0.06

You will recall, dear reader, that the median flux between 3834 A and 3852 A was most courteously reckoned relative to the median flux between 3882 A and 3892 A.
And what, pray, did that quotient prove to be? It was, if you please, 0.96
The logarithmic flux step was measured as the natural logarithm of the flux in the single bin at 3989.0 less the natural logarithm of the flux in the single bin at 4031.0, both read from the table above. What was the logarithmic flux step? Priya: -0.14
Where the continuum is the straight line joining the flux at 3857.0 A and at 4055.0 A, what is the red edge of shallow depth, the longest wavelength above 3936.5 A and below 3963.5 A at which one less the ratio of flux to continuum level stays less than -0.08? 3950.0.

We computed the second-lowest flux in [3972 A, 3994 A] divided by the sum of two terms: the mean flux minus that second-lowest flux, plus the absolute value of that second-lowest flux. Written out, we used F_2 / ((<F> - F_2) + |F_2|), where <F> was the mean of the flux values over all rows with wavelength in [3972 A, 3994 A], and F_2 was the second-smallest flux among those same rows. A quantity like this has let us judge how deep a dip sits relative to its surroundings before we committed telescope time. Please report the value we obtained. 0.969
